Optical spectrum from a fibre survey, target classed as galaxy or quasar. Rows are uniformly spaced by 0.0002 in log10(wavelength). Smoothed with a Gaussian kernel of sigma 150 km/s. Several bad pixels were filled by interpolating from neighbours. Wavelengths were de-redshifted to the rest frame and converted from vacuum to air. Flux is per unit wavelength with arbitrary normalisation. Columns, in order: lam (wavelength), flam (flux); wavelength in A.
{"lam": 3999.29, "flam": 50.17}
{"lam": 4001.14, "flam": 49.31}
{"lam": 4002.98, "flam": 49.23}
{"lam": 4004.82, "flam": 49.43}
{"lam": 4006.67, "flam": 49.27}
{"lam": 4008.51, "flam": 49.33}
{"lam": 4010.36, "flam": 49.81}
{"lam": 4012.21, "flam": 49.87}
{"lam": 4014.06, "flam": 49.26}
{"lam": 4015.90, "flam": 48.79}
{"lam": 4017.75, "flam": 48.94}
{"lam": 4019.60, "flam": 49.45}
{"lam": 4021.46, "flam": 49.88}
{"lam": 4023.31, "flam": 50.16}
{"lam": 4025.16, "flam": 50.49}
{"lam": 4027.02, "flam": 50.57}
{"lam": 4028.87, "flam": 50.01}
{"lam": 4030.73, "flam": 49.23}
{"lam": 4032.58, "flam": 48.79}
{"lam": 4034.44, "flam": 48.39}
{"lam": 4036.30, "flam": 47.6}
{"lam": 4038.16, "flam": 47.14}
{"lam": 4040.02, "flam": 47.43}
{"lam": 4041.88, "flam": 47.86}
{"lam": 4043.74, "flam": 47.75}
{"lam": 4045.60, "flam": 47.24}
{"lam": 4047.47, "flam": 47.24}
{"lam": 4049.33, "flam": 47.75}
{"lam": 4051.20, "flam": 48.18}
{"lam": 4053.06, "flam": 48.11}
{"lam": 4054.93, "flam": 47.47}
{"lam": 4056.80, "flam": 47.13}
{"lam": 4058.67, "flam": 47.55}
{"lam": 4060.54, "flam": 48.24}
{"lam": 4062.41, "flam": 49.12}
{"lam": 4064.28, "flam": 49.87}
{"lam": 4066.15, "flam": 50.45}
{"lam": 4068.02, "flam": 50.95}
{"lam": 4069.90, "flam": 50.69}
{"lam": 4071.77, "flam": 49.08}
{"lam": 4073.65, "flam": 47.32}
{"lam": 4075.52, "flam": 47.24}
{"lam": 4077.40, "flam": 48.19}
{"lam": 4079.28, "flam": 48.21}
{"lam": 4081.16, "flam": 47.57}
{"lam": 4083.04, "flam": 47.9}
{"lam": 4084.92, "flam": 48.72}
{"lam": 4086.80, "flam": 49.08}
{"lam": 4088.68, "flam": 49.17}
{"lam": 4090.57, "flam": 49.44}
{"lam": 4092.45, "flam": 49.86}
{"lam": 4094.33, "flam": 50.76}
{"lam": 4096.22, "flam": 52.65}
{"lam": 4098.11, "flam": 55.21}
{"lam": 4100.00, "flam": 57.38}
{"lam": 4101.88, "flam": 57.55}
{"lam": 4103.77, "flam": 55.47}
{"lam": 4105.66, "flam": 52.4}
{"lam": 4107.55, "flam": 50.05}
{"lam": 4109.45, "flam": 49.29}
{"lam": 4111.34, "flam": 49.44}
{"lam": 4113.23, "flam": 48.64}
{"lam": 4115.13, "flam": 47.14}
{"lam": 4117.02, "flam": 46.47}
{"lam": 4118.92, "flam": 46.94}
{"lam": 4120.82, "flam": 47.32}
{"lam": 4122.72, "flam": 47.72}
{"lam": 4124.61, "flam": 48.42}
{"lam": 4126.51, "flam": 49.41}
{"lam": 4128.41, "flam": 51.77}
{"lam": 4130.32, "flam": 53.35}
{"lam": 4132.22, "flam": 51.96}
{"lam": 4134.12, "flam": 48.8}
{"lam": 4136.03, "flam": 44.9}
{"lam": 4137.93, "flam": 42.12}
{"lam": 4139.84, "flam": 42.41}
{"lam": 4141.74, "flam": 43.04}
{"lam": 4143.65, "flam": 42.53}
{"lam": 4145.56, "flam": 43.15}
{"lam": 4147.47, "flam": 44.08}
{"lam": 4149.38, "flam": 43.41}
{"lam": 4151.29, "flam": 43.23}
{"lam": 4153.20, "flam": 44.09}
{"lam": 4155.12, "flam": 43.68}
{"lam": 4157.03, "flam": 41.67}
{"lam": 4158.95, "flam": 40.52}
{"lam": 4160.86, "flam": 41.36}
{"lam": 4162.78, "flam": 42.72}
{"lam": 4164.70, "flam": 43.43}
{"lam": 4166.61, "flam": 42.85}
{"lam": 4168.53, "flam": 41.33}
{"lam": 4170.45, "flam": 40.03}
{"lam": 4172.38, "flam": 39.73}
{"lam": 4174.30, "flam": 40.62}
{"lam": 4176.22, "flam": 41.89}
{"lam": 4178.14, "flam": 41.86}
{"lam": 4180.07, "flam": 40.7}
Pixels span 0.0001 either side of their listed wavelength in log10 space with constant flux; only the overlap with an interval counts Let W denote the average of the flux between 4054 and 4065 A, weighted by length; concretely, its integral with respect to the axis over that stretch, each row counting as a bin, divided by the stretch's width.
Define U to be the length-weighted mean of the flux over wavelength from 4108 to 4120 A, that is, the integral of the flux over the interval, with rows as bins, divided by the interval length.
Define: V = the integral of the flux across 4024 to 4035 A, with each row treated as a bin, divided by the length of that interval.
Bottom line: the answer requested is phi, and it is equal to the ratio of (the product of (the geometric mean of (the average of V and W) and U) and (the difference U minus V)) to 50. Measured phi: -1.6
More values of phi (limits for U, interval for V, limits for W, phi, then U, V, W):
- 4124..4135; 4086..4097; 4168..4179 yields 0.5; 51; 50.1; 40.9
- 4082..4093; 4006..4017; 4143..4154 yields -0.4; 49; 49.4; 43.4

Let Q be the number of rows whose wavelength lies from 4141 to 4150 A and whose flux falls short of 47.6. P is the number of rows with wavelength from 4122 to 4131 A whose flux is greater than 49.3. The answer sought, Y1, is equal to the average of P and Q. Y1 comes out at 4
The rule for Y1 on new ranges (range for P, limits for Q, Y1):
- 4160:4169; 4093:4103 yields 0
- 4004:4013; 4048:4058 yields 3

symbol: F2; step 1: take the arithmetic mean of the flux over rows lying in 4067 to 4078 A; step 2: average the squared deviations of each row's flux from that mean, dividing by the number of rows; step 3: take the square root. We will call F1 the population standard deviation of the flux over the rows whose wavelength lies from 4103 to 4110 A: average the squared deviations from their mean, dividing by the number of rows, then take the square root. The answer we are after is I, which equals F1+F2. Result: 3.9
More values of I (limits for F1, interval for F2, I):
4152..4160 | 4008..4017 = 1.9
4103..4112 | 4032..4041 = 3.0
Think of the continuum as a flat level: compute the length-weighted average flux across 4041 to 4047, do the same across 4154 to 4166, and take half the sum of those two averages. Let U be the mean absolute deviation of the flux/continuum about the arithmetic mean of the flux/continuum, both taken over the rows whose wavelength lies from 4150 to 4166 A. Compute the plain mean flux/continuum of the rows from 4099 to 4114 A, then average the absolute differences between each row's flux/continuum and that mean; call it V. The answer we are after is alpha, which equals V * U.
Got 0.0017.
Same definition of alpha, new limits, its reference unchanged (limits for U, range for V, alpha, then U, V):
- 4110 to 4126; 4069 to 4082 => 0.0004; 0.018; 0.020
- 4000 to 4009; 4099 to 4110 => 0.0001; 0.001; 0.069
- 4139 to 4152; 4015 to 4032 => 0.0001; 0.009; 0.012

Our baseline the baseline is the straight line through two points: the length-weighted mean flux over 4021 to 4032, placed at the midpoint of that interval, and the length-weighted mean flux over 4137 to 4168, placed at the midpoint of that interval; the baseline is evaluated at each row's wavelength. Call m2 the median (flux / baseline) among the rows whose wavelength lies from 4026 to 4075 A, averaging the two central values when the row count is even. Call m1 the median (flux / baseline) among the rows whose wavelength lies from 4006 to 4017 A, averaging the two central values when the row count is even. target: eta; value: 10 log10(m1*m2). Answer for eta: -0.20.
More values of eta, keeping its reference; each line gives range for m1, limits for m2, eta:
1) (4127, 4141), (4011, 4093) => 0.45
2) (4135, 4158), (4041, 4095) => 0.12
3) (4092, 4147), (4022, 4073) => 0.33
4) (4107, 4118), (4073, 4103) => 0.59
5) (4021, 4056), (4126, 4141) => 0.39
